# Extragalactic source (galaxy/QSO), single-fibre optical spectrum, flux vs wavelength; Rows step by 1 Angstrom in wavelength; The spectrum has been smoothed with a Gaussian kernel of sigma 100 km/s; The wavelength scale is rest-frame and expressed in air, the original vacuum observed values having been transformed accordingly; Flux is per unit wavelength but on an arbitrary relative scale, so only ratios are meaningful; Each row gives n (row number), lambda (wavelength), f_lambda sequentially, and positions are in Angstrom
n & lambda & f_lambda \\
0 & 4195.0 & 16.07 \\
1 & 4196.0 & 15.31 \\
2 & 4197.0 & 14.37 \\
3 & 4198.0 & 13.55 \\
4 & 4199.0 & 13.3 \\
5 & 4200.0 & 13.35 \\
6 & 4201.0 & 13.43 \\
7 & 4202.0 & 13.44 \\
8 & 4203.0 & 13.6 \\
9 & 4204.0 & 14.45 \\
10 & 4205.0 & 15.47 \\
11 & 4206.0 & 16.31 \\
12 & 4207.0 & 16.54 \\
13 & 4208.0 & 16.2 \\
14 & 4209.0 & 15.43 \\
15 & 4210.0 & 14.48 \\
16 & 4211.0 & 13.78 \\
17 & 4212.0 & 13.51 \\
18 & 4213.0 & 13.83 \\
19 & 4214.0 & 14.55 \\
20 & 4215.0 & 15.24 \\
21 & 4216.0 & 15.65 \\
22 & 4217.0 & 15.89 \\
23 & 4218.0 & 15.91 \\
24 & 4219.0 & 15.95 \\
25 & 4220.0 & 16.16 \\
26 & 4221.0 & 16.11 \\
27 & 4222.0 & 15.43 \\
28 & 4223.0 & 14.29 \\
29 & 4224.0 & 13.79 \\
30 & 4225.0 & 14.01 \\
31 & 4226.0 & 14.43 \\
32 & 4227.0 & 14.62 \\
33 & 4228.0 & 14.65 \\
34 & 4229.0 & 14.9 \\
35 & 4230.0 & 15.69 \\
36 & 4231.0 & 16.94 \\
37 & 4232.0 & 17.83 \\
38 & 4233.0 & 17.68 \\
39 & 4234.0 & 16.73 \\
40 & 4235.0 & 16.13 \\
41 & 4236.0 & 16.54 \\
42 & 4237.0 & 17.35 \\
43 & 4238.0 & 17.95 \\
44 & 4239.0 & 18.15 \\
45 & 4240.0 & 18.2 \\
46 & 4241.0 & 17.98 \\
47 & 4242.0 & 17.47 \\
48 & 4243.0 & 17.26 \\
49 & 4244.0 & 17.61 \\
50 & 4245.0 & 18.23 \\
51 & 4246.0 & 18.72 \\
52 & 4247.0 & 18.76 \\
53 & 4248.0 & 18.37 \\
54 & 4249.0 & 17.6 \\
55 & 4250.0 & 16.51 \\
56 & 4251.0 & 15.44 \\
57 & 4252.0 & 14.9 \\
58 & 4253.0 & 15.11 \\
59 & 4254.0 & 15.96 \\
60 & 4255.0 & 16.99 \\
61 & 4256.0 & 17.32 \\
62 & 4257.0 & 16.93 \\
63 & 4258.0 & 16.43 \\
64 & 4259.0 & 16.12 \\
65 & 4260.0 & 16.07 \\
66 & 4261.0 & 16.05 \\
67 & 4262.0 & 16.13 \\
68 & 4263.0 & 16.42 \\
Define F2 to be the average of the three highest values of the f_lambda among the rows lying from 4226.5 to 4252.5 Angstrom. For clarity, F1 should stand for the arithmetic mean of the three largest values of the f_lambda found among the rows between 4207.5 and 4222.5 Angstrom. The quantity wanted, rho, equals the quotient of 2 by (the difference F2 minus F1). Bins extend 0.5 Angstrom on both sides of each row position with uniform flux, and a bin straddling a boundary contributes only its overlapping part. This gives 0.8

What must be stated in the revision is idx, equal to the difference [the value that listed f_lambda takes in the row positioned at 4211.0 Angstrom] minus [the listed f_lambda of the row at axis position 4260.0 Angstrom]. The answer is -2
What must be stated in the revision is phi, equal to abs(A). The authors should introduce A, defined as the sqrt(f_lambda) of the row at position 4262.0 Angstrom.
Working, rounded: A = 4.02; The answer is 4.02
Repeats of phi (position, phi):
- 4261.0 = 4.01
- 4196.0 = 3.91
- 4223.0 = 3.78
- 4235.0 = 4.02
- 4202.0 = 3.67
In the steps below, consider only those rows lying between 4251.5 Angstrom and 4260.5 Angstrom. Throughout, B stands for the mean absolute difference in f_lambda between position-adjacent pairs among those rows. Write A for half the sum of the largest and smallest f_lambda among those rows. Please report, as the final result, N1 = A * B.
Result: 7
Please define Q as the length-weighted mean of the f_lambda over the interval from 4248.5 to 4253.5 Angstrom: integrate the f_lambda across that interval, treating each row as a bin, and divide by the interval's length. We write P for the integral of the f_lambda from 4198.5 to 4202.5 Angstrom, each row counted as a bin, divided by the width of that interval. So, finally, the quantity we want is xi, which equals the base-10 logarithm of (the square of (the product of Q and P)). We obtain 4.66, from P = 13.4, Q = 15.9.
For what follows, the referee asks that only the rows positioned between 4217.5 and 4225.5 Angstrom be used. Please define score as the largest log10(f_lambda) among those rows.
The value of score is 1.208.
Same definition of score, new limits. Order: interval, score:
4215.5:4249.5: 1.273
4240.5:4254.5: 1.273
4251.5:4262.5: 1.239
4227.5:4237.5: 1.251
